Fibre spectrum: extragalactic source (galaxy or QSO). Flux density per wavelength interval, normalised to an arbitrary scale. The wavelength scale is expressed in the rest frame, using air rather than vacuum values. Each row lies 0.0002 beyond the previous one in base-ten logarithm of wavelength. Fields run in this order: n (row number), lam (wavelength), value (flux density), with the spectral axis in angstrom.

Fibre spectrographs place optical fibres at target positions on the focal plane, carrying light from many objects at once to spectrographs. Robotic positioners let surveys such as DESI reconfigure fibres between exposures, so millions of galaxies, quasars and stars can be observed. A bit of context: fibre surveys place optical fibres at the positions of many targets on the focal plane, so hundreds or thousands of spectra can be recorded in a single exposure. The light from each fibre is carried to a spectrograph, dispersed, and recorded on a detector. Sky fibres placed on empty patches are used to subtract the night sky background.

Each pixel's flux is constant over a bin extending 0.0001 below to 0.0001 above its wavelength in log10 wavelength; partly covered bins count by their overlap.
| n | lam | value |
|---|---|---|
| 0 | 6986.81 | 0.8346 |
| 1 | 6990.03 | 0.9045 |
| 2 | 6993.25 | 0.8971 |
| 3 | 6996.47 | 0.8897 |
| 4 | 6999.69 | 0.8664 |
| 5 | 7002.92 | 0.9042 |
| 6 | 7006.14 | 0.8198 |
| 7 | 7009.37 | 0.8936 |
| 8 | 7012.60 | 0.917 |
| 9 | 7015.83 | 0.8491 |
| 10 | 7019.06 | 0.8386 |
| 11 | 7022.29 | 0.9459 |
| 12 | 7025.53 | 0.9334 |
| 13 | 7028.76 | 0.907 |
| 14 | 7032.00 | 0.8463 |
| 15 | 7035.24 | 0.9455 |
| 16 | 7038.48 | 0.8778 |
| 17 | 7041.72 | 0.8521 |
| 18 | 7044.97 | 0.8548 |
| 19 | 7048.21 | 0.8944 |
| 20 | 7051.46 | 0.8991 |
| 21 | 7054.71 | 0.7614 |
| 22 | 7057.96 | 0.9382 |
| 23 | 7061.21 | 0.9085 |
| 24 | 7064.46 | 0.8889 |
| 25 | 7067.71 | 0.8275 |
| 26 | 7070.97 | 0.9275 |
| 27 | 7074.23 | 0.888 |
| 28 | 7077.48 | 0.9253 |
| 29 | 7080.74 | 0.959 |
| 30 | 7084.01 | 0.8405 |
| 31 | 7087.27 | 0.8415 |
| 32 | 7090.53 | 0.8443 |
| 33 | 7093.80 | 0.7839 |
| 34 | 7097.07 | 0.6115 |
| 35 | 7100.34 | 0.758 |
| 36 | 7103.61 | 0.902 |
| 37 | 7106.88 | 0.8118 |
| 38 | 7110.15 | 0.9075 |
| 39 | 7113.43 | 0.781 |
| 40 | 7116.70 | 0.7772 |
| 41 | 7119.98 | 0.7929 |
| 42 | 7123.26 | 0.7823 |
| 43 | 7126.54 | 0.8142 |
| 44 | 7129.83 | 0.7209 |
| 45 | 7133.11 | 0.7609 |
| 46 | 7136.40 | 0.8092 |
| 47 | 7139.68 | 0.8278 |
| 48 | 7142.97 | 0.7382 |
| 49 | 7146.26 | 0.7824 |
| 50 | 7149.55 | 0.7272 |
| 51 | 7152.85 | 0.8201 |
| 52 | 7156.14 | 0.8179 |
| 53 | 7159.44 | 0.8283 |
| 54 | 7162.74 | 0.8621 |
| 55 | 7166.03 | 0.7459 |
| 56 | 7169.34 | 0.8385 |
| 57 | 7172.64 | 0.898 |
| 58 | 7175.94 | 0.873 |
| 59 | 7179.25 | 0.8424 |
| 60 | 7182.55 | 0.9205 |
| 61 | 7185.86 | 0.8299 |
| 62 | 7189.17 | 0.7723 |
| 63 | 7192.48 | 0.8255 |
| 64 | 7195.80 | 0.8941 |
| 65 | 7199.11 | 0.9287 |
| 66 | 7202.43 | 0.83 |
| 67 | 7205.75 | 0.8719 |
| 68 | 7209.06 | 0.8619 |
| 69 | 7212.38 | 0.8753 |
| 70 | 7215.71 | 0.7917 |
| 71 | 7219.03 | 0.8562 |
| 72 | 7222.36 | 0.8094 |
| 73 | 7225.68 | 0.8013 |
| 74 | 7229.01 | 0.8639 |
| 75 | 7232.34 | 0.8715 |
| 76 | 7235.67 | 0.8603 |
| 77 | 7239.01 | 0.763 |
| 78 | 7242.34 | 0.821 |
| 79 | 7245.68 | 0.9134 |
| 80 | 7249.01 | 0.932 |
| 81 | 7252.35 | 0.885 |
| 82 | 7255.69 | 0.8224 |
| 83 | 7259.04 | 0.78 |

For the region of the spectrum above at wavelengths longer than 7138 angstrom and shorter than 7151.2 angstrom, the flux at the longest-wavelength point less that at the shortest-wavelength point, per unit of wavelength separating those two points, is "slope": -0.010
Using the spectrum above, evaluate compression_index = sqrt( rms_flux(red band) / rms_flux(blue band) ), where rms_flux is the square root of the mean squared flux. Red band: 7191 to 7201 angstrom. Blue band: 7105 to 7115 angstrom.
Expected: 1.03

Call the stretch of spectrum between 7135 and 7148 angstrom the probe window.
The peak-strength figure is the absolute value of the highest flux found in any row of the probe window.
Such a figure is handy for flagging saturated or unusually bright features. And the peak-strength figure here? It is 0.83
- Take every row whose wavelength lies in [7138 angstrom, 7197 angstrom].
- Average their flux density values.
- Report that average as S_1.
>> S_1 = 0.82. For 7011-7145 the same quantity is 0.85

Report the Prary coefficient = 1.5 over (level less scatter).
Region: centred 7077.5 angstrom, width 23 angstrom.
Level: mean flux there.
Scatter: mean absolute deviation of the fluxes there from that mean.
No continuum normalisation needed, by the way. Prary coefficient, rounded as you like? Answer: 1.78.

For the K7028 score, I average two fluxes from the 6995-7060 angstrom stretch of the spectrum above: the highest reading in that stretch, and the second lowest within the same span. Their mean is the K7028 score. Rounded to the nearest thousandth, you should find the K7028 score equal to 0.883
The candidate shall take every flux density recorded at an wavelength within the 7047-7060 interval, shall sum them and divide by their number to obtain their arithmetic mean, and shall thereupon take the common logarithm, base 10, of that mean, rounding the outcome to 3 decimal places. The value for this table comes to -0.059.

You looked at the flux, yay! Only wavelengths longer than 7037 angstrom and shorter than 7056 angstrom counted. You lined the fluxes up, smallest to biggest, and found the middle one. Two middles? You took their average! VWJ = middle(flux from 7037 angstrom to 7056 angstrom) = 0.87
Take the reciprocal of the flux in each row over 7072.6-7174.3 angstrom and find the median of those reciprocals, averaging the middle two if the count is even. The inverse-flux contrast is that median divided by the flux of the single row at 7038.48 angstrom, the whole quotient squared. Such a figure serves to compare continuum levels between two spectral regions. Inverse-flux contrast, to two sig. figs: 2.0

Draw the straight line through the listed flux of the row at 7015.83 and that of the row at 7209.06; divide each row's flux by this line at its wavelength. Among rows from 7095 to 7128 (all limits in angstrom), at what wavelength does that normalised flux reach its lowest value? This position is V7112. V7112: 7097.07 angstrom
